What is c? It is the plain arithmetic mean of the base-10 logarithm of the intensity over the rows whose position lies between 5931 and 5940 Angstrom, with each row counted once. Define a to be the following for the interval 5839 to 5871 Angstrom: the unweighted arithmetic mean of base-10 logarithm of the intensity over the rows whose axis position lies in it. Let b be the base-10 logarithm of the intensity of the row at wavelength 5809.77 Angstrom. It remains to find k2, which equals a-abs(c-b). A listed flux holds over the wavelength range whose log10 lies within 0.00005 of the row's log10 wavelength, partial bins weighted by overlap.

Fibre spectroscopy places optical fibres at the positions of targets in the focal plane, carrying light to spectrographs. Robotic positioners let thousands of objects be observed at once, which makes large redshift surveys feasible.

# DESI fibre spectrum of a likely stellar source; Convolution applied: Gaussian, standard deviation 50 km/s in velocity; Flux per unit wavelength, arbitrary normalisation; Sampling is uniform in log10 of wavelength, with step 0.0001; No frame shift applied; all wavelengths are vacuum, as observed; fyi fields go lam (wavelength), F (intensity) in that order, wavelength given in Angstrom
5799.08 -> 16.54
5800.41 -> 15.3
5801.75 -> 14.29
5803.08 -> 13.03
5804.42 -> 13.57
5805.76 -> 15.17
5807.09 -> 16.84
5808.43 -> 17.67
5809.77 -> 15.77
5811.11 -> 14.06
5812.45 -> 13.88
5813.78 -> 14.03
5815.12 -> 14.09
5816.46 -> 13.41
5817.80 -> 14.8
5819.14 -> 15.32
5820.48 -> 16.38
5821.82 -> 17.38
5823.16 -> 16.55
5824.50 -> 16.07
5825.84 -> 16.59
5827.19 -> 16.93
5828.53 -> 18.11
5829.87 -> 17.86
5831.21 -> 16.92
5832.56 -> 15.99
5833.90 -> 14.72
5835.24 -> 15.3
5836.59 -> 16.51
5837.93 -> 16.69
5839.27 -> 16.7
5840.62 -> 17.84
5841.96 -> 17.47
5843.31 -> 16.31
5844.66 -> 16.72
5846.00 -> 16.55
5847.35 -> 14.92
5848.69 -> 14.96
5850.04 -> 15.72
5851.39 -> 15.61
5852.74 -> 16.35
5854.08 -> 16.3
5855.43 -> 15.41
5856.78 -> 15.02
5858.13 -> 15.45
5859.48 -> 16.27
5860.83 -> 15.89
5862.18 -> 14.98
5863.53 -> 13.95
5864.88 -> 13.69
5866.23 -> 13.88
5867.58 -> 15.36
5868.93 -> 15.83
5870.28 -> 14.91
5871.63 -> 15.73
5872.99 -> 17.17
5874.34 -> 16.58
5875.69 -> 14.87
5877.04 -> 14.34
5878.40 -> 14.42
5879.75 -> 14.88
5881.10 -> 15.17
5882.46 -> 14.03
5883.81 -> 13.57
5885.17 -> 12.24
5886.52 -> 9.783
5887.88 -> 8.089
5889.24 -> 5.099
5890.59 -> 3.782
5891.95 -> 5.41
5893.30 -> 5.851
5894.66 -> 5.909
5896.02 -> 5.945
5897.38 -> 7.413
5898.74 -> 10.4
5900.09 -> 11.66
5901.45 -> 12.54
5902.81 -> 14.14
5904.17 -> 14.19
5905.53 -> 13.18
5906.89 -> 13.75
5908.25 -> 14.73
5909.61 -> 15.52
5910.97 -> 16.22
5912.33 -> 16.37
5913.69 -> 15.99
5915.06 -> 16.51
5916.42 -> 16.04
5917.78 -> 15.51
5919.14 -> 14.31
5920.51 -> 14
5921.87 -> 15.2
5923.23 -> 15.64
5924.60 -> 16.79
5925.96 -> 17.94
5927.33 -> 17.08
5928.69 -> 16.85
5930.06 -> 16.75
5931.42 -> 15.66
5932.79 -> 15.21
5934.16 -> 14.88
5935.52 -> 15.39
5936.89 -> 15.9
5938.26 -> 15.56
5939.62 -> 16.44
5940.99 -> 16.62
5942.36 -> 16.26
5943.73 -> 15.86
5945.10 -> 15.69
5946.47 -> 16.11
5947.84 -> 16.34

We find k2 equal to 1.19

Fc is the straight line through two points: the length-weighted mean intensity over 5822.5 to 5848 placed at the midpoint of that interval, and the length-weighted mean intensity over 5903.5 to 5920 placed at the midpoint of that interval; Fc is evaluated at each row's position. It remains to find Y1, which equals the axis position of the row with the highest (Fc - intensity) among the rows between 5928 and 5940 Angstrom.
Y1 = 5934.16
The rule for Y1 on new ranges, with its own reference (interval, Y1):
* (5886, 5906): 5890.59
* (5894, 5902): 5894.66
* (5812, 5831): 5816.46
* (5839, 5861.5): 5847.35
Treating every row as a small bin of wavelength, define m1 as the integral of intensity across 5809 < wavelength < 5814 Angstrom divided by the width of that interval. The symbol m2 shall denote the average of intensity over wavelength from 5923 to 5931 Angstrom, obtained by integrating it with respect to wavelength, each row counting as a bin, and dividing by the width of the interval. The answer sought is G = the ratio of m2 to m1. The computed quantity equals 1.16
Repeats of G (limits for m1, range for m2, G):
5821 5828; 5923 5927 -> 1.01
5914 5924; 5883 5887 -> 0.79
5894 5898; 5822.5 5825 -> 2.55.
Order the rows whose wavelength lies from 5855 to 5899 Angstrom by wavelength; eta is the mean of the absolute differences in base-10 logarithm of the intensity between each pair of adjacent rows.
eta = 0.044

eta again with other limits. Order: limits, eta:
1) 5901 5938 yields 0.019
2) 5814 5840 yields 0.020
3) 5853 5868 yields 0.020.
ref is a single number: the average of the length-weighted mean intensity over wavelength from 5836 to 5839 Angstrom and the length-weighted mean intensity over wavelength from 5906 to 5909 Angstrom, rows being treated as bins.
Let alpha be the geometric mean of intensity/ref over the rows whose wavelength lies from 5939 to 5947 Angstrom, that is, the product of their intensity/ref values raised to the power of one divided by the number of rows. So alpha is 1.05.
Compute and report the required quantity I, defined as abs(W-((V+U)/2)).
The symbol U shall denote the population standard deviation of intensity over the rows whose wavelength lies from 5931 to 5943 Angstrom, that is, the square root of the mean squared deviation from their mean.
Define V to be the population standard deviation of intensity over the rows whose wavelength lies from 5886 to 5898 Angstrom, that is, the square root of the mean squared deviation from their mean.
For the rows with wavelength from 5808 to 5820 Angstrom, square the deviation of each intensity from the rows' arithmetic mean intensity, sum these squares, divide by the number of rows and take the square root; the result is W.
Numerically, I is 0.12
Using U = 0.55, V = 1.7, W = 1.24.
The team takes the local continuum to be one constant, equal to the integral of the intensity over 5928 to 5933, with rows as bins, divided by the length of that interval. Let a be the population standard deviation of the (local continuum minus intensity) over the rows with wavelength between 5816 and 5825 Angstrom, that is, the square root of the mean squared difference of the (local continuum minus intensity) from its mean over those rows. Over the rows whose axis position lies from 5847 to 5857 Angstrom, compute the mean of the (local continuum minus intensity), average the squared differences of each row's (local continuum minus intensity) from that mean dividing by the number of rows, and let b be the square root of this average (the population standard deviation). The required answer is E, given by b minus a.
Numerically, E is -0.7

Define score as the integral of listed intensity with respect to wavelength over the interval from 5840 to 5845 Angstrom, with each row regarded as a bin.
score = 85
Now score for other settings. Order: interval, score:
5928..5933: 81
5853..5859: 94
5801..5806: 70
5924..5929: 86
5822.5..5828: 91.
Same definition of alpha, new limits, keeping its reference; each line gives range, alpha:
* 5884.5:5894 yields 0.43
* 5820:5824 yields 1.09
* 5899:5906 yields 0.85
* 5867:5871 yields 1.00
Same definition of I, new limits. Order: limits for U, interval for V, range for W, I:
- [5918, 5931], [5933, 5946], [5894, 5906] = 2.29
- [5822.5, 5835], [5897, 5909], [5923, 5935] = 0.63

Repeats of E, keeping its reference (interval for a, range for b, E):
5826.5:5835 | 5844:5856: -0.5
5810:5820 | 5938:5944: -0.2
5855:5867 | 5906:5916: 0.1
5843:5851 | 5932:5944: -0.2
